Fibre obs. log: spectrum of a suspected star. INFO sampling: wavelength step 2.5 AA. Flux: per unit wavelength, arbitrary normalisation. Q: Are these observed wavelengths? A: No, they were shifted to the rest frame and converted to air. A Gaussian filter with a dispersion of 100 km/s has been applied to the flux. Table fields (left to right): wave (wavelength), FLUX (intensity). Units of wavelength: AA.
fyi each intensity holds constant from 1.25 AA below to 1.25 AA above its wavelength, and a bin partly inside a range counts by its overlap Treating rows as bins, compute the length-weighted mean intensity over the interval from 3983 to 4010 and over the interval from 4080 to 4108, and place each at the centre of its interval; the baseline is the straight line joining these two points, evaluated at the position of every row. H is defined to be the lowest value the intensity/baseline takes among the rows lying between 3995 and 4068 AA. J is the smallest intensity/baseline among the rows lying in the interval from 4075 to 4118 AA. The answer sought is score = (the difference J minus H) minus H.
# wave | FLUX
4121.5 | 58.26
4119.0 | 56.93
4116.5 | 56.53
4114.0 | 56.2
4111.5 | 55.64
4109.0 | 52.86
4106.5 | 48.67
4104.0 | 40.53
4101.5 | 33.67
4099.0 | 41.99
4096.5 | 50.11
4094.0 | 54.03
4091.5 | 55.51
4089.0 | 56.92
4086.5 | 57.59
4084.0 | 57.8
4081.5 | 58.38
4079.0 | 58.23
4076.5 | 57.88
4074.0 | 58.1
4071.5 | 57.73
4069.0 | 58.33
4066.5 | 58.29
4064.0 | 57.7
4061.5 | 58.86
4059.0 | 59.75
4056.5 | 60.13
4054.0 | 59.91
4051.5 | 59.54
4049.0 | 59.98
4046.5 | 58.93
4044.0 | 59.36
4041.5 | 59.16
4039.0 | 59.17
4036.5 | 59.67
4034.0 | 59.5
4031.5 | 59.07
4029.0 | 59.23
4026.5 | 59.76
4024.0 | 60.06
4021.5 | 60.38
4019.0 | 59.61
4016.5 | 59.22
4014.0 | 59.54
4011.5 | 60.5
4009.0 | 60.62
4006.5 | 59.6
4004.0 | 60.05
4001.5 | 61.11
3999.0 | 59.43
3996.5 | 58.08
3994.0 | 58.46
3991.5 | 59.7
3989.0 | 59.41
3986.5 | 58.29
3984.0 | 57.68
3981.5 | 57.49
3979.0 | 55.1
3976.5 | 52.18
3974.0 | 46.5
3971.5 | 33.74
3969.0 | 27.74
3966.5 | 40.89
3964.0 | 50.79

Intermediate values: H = 0.98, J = 0.67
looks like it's -1.28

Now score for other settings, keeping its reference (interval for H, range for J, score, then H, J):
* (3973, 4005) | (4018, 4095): -0.48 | 0.76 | 1.04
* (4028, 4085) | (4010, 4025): -1.07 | 1.05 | 1.03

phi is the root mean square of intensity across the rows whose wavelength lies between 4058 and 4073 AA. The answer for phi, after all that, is 58.4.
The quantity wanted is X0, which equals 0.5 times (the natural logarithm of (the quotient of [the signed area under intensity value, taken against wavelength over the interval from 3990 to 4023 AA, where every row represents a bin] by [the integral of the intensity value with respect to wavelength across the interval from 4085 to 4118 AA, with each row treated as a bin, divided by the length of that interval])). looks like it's 1.83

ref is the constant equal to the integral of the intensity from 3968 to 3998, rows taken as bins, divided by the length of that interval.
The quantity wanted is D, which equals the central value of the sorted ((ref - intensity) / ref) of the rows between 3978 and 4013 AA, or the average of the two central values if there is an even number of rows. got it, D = -0.136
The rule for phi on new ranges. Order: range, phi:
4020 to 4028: 60.1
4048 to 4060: 59.9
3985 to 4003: 59.2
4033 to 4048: 59.3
